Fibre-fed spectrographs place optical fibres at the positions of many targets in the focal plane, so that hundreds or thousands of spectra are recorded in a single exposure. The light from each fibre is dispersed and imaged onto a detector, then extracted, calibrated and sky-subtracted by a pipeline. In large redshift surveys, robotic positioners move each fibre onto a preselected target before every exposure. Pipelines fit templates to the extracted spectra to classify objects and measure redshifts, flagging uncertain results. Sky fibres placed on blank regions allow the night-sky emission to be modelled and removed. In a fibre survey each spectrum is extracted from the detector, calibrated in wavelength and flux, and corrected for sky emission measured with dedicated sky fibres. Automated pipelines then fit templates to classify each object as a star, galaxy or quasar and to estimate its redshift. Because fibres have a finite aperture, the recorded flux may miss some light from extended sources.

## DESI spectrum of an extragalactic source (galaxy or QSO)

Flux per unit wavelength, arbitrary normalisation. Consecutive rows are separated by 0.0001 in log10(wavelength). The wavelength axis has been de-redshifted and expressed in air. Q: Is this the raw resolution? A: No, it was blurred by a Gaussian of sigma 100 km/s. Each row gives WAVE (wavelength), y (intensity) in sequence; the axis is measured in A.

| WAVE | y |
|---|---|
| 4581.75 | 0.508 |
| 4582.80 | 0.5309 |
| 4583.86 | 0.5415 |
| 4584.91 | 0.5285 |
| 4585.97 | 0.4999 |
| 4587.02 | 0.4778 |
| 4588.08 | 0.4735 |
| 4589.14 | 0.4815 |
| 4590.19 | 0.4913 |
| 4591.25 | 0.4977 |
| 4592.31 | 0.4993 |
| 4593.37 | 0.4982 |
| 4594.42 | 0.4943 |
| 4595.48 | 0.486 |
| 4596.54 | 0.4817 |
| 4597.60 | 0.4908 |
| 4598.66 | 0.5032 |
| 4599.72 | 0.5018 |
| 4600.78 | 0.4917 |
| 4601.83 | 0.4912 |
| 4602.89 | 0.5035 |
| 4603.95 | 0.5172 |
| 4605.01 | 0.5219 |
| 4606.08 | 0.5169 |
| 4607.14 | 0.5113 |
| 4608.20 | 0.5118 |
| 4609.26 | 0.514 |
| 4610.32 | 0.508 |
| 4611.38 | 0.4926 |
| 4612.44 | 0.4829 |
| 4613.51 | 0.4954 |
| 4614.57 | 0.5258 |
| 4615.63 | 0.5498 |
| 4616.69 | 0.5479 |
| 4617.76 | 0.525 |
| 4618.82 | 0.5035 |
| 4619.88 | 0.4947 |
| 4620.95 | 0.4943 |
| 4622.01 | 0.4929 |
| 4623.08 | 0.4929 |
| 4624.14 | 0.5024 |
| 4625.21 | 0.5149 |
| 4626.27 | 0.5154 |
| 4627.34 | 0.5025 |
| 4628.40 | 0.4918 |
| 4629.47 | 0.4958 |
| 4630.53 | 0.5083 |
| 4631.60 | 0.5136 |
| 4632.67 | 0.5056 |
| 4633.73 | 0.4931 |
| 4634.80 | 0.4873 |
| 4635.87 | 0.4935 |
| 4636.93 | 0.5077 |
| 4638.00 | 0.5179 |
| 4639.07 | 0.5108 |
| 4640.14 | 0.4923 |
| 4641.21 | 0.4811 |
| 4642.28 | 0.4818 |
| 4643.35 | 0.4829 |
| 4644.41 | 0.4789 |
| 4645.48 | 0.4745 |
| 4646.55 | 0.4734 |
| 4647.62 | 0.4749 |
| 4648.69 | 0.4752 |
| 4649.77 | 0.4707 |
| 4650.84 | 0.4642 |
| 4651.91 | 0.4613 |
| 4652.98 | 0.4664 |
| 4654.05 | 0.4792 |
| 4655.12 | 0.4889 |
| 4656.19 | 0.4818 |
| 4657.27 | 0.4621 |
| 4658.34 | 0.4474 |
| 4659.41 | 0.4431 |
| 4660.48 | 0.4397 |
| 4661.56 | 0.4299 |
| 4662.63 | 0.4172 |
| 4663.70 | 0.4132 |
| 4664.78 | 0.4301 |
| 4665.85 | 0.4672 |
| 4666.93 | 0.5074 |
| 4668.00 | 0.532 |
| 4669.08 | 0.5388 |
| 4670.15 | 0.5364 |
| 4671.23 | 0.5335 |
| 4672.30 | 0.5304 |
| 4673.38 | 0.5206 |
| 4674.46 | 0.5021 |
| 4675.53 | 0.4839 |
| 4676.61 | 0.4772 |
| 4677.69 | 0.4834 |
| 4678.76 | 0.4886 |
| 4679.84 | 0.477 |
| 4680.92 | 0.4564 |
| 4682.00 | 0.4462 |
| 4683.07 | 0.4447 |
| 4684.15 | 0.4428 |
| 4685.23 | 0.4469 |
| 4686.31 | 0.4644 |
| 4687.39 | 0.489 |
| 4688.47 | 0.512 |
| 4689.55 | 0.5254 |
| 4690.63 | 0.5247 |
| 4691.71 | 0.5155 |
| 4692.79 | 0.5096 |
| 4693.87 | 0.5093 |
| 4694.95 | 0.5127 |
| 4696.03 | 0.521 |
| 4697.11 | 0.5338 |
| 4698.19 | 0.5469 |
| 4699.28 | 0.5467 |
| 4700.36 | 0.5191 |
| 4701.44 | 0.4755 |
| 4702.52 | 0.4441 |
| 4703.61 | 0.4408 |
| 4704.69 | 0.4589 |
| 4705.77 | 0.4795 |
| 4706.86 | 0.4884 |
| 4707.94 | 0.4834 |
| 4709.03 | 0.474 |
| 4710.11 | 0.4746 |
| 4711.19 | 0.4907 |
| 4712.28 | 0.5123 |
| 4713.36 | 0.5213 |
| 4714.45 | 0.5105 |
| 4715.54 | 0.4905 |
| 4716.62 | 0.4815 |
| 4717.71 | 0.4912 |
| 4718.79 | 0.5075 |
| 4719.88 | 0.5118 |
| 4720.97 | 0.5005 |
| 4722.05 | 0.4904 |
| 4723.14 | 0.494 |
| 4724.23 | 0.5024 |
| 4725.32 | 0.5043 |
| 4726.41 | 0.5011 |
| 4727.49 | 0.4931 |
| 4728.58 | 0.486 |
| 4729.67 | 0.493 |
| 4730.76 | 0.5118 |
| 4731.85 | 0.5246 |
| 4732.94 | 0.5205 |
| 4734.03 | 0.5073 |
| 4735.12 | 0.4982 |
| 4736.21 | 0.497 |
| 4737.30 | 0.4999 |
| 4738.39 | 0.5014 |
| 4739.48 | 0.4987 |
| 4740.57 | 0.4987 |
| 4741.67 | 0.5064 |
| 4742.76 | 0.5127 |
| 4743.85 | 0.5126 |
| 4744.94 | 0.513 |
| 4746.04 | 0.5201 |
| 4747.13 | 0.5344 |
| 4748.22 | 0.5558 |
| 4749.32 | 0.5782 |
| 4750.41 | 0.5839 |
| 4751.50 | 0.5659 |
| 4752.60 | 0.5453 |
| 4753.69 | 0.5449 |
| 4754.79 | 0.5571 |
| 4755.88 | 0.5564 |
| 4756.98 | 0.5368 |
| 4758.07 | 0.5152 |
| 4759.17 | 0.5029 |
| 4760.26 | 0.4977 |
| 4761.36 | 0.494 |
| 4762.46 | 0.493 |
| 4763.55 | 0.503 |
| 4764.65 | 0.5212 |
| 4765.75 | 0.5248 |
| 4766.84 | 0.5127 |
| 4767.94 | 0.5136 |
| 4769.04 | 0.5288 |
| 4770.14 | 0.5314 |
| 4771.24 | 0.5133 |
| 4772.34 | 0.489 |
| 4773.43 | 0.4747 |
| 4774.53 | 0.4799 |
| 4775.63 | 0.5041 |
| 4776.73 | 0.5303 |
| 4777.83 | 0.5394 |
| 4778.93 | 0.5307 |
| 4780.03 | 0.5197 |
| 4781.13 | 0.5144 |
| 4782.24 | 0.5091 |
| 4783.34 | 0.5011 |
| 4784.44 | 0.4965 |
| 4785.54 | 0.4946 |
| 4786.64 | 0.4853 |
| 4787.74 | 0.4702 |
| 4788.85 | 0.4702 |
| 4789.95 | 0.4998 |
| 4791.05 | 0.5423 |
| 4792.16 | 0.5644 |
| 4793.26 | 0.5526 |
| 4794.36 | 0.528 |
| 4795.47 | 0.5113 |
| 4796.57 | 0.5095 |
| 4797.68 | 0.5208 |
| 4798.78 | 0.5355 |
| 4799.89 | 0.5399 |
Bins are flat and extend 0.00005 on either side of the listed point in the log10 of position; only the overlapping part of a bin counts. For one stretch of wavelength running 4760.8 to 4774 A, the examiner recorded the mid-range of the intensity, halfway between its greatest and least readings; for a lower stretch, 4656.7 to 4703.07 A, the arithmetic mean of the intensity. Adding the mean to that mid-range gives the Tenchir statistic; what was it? 0.99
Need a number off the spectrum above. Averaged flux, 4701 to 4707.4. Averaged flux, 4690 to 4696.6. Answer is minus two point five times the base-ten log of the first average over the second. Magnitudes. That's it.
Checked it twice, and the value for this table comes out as 0.11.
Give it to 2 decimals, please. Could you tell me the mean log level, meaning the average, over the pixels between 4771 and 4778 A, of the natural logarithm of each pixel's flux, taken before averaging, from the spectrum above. -0.69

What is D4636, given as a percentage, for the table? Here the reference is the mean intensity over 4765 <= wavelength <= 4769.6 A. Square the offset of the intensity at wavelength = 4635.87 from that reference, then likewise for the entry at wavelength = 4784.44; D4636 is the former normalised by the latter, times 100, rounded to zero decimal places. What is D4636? 127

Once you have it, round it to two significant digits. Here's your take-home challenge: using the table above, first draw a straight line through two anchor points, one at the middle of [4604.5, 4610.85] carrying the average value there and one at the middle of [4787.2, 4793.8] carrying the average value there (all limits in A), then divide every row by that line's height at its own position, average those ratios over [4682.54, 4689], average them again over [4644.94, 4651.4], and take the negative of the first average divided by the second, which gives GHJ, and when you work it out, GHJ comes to -0.99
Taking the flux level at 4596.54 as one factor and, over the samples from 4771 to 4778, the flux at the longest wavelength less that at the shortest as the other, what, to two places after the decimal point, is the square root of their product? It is 0.11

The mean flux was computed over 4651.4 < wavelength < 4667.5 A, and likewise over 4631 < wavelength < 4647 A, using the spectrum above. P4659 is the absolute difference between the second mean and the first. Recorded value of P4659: 0.037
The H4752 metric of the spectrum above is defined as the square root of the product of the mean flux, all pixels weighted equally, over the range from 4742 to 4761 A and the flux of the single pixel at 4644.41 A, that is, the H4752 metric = 0.507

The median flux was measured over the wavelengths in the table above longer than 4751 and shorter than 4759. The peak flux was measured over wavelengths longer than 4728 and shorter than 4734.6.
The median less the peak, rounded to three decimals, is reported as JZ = 0.021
